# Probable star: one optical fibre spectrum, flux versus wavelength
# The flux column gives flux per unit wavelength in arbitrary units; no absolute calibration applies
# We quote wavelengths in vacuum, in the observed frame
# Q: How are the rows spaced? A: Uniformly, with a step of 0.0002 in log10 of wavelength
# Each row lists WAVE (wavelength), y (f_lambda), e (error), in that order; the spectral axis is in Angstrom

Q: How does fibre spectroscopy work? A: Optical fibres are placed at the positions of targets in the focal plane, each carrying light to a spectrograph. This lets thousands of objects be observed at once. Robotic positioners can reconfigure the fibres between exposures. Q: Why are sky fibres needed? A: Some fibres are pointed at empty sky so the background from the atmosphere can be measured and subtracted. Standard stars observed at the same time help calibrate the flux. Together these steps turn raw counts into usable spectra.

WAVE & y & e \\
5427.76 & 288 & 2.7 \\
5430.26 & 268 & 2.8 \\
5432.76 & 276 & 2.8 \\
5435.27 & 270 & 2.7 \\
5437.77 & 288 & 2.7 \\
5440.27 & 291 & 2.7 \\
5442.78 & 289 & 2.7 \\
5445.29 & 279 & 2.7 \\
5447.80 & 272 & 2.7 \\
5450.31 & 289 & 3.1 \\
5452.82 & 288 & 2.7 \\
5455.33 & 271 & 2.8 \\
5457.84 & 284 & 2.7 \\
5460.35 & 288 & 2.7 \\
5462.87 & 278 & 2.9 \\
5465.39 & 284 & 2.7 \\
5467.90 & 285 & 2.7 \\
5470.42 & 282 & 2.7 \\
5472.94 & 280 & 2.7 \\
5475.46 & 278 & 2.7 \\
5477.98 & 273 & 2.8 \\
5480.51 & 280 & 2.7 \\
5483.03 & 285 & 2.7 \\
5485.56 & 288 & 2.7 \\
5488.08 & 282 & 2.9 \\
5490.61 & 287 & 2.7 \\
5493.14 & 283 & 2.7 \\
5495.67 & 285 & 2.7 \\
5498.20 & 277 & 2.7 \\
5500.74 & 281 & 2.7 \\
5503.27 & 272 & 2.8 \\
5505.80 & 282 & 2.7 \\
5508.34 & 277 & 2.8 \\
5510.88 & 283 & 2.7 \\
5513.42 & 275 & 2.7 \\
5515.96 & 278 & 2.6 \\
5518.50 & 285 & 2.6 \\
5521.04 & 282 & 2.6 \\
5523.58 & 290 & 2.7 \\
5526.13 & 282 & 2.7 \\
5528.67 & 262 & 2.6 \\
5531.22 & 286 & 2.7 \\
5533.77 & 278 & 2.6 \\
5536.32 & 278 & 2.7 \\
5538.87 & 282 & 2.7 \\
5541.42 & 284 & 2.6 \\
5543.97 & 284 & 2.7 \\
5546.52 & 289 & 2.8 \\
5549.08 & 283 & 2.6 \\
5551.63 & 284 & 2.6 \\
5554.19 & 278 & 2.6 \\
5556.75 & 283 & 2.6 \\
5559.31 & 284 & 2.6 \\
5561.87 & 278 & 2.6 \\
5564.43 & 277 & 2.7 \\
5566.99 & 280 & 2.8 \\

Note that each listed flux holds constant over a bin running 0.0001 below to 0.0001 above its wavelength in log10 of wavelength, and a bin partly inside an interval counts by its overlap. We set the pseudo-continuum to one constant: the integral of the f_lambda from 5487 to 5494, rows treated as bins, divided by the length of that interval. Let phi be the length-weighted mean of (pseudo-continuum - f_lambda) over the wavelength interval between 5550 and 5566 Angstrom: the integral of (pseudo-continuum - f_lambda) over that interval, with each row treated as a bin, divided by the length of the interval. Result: 3.3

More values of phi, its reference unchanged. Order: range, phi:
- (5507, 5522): 4.0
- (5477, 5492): 1.3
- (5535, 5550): 0.7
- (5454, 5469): 2.3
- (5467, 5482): 4.4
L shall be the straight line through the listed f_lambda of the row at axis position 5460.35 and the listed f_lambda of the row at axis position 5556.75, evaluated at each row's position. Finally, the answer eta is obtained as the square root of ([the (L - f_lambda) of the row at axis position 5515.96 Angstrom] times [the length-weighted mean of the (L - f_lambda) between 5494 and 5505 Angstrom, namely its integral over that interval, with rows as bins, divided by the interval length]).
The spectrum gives 7.0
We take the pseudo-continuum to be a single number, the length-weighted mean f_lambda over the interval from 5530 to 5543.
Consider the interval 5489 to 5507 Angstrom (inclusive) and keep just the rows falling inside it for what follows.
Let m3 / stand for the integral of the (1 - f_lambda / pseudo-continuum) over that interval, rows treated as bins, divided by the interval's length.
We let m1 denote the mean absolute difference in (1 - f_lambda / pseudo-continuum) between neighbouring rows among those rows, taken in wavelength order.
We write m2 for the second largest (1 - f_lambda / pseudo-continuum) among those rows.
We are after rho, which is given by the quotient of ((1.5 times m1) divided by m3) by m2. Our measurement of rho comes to 871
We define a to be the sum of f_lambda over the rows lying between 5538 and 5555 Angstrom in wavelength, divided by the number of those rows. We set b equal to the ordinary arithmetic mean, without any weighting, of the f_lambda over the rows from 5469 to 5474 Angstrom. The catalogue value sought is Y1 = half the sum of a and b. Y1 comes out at 282.2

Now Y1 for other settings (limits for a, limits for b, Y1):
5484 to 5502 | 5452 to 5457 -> 281.4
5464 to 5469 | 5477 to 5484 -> 281.9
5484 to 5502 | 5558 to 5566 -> 281.5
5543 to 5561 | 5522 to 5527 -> 284.8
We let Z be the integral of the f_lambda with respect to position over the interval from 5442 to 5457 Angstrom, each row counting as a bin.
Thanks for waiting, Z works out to 4217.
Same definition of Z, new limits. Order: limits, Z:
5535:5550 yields 4250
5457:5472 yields 4252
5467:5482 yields 4194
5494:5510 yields 4466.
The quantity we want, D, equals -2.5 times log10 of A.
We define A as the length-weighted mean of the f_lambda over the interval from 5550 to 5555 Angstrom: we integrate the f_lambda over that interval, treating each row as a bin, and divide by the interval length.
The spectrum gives -6.12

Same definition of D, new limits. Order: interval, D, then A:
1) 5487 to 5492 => -6.13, 284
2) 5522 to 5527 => -6.14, 286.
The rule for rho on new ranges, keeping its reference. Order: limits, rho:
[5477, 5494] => -1196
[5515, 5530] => 602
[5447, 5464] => -8753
